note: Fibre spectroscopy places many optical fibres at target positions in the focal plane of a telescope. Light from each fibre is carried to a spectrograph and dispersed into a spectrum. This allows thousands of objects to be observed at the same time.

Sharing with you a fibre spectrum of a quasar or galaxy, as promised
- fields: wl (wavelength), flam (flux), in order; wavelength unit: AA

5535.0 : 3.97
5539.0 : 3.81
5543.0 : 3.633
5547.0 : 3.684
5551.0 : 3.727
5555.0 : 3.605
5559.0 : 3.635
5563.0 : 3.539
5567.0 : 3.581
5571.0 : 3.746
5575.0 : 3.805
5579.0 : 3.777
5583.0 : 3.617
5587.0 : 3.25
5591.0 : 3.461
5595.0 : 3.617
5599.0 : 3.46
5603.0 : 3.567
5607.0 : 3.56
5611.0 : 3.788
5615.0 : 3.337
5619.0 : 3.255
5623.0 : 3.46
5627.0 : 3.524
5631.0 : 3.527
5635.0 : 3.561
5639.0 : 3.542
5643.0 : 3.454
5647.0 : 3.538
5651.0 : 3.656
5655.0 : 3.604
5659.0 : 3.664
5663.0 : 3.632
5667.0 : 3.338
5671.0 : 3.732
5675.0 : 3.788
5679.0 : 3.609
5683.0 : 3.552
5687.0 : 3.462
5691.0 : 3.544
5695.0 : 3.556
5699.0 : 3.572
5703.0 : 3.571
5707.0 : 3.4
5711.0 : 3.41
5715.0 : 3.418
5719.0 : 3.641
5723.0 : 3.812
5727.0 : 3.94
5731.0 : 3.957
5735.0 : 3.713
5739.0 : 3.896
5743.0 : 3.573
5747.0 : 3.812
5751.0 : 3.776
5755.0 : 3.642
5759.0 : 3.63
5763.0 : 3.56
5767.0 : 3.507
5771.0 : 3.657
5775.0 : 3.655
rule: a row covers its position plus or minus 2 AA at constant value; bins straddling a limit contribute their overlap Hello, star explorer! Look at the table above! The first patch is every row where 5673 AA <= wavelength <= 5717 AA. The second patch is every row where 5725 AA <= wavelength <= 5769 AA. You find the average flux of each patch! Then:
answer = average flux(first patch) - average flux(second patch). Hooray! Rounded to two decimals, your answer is -0.19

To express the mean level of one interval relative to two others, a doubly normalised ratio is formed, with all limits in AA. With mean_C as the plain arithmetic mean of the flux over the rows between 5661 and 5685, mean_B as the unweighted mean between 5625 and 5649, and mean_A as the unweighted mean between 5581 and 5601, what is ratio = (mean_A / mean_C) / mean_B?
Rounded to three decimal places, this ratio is 0.274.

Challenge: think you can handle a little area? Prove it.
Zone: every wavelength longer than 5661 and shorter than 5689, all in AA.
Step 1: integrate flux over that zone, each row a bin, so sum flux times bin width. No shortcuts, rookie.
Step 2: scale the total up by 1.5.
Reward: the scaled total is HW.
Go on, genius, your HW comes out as 151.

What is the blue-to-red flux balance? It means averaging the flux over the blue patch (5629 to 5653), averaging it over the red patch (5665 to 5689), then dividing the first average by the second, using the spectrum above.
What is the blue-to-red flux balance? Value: 0.99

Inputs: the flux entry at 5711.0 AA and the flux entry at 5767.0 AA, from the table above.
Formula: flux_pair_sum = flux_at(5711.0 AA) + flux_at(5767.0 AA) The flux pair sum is 6.9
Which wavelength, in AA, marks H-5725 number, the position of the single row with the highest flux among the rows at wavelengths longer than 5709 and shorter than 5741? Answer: 5731.0 AA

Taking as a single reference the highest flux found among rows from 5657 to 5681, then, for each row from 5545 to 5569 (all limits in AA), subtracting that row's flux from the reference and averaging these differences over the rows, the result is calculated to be 0.16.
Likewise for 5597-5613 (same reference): 0.19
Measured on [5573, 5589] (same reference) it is 0.18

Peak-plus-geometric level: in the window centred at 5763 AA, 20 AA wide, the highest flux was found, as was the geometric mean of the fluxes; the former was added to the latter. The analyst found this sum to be 7.26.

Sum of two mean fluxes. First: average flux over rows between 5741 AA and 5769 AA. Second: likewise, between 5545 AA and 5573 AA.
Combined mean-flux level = 7.29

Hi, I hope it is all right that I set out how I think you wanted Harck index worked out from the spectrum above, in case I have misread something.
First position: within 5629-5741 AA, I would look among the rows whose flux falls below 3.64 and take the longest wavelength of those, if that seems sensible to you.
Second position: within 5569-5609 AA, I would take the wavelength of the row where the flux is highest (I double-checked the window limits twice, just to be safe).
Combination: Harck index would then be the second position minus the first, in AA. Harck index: -140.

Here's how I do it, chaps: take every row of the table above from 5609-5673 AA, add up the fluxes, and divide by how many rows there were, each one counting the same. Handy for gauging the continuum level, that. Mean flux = 3.54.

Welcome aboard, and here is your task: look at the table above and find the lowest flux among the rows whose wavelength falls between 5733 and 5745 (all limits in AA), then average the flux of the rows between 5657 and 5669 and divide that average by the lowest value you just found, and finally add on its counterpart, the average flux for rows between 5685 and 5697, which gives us 4.513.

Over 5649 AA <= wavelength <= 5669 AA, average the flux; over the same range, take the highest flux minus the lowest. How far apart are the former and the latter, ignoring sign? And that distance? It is 3.3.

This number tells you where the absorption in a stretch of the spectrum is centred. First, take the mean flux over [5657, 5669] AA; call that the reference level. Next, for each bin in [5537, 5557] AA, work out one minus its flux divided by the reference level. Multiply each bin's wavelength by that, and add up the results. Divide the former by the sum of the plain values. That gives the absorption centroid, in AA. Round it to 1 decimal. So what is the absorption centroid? 5545.3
